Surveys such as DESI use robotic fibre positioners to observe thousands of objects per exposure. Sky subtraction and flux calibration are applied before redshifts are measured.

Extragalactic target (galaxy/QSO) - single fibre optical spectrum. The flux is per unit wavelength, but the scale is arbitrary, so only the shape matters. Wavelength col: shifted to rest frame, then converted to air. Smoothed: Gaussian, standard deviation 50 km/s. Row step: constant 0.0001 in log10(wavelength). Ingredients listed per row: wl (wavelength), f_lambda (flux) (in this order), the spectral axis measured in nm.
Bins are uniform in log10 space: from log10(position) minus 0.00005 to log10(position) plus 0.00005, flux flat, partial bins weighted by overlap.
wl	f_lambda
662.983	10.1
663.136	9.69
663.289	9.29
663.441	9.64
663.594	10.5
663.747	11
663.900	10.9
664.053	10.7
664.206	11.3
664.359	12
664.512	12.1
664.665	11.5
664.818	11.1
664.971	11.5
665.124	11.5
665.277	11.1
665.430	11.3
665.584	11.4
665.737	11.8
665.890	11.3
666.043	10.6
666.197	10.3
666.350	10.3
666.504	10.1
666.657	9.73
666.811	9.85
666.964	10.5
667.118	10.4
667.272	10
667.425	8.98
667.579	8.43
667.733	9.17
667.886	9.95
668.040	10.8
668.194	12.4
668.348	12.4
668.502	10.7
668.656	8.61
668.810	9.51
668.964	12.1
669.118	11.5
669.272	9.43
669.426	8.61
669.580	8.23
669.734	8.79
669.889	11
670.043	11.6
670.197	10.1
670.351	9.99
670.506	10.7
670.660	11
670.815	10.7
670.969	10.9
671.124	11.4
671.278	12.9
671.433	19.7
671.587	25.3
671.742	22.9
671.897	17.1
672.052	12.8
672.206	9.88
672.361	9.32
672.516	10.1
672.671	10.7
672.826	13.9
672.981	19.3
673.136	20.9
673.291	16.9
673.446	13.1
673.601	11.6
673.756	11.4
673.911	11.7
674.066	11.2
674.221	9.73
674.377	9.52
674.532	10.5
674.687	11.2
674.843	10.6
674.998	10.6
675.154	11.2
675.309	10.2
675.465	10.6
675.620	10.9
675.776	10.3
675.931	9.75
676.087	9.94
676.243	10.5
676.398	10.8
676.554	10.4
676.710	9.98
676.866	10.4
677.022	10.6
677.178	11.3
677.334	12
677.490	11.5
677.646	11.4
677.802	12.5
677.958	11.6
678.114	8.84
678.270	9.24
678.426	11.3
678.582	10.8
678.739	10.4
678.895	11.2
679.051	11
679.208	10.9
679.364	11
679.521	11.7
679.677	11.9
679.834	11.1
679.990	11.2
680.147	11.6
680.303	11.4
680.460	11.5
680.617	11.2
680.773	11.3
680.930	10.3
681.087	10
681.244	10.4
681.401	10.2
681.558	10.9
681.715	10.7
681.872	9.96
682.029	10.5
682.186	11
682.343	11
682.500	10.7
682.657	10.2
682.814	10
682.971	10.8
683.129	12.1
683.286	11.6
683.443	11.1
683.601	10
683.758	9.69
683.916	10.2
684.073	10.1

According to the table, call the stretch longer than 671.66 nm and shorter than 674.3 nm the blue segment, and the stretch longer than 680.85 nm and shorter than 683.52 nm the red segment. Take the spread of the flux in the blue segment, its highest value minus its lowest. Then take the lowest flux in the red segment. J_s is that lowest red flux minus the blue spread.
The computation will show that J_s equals -3.6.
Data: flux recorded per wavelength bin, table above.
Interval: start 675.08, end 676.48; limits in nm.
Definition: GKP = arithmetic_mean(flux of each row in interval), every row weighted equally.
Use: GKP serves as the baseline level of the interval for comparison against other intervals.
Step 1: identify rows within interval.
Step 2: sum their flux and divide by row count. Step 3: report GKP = 10.5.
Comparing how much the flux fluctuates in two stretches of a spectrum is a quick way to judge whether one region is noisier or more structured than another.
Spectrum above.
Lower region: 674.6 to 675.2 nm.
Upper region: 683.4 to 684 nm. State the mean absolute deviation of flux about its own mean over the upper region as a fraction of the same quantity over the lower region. 1.4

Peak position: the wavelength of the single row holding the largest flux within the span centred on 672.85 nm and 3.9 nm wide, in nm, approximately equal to 671.587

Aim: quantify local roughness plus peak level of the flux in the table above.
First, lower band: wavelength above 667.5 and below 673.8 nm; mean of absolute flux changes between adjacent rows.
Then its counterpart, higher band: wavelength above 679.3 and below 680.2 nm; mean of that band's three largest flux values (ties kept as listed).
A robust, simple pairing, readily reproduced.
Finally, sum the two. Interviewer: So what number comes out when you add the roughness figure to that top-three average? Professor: 13.6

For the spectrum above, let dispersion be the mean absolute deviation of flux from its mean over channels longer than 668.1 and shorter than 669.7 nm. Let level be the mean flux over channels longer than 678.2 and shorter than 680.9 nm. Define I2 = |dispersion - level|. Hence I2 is 9.6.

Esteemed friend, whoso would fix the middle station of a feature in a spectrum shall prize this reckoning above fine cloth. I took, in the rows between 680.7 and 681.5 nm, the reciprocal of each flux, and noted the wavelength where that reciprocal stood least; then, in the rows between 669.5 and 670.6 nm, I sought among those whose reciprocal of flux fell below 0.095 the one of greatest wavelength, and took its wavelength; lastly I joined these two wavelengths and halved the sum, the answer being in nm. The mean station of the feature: 675.64 nm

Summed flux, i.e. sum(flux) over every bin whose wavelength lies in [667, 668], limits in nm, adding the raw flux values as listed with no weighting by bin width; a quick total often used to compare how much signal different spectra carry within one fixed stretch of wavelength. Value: 57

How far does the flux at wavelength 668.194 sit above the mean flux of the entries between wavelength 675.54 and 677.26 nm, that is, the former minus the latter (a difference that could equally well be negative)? 2.0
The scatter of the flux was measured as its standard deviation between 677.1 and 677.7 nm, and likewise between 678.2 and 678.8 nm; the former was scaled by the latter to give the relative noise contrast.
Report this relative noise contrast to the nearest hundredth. 0.35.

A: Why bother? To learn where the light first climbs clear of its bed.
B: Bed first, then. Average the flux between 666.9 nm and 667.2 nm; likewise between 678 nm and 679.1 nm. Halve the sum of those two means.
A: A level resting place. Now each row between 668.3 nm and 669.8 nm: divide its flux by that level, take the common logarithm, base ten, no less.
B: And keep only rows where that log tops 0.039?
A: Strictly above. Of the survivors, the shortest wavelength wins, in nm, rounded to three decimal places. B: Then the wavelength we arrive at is 668.348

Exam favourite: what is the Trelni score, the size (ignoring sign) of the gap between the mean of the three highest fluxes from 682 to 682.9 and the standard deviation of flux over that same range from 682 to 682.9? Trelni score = 10.5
